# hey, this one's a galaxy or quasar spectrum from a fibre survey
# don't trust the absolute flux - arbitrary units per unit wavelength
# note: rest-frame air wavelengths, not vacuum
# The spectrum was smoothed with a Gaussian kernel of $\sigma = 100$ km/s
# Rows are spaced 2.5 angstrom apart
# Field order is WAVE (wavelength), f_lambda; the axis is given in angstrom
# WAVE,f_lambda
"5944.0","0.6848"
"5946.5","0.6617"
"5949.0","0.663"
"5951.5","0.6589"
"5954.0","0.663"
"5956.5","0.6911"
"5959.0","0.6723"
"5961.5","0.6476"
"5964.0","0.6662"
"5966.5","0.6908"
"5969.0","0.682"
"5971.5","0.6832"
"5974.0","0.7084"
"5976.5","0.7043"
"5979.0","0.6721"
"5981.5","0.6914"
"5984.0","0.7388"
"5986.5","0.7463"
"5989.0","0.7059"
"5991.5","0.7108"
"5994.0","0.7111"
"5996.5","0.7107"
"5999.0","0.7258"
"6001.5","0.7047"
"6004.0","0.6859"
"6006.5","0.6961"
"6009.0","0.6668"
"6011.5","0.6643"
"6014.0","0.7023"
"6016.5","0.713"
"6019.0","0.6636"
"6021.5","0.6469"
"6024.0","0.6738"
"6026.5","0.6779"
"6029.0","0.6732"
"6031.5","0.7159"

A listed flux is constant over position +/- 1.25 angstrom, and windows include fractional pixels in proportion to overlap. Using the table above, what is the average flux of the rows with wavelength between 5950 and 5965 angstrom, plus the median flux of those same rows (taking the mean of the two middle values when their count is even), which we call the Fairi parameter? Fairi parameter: 1.33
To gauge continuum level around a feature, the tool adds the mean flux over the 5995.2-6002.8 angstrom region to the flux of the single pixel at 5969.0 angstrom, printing 1.40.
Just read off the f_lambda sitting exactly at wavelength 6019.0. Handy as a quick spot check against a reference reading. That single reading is 0.6636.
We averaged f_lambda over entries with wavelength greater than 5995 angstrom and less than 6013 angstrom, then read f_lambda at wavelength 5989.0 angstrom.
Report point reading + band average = 1.40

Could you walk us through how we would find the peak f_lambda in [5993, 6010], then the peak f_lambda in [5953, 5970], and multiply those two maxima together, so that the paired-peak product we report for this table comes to 0.50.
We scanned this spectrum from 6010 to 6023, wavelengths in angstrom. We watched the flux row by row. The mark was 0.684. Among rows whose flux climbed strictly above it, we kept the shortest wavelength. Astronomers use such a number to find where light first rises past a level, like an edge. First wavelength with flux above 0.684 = 6014.0 angstrom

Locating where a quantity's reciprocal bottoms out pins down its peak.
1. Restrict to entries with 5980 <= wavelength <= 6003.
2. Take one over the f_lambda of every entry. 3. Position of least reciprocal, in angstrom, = 5986.5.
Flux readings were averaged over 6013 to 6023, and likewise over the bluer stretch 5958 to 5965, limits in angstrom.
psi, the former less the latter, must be 0.02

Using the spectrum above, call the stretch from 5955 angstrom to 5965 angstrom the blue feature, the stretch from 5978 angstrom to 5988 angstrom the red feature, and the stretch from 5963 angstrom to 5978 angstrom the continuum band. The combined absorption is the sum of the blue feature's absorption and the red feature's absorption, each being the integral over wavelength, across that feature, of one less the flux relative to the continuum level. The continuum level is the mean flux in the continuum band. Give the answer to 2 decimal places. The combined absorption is -0.05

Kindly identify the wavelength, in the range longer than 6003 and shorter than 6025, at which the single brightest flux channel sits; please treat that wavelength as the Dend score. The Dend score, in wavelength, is 6016.5 angstrom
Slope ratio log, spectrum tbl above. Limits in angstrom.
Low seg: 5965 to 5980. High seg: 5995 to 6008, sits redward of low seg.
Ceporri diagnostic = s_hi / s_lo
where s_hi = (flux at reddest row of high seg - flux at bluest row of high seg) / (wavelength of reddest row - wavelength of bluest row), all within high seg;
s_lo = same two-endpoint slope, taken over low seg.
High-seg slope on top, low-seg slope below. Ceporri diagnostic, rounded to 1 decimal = 1.0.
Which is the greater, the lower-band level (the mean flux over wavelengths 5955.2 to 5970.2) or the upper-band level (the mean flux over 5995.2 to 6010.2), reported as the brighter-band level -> 0.698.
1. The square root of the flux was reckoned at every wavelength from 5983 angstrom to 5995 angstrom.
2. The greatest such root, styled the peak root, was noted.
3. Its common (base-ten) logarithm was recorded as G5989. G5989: -0.064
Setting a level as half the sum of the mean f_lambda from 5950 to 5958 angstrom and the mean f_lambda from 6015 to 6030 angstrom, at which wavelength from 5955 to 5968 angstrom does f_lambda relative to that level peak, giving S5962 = 5956.5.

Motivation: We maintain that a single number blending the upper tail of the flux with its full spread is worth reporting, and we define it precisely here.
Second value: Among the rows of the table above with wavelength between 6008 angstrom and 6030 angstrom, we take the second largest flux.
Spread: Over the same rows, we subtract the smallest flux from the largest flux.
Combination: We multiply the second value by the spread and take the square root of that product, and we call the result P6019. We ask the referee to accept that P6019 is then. 0.215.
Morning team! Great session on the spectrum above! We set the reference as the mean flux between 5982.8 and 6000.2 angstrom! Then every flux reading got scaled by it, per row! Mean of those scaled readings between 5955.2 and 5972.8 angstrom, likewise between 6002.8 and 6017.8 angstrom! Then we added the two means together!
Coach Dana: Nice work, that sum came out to 1.891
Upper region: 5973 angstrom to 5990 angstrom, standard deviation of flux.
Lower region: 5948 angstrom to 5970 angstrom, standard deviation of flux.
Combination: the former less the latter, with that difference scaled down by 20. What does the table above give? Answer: 0.0005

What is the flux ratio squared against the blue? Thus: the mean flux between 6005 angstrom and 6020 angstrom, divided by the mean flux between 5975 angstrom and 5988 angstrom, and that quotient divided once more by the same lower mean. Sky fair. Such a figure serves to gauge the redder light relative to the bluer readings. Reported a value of 1.36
